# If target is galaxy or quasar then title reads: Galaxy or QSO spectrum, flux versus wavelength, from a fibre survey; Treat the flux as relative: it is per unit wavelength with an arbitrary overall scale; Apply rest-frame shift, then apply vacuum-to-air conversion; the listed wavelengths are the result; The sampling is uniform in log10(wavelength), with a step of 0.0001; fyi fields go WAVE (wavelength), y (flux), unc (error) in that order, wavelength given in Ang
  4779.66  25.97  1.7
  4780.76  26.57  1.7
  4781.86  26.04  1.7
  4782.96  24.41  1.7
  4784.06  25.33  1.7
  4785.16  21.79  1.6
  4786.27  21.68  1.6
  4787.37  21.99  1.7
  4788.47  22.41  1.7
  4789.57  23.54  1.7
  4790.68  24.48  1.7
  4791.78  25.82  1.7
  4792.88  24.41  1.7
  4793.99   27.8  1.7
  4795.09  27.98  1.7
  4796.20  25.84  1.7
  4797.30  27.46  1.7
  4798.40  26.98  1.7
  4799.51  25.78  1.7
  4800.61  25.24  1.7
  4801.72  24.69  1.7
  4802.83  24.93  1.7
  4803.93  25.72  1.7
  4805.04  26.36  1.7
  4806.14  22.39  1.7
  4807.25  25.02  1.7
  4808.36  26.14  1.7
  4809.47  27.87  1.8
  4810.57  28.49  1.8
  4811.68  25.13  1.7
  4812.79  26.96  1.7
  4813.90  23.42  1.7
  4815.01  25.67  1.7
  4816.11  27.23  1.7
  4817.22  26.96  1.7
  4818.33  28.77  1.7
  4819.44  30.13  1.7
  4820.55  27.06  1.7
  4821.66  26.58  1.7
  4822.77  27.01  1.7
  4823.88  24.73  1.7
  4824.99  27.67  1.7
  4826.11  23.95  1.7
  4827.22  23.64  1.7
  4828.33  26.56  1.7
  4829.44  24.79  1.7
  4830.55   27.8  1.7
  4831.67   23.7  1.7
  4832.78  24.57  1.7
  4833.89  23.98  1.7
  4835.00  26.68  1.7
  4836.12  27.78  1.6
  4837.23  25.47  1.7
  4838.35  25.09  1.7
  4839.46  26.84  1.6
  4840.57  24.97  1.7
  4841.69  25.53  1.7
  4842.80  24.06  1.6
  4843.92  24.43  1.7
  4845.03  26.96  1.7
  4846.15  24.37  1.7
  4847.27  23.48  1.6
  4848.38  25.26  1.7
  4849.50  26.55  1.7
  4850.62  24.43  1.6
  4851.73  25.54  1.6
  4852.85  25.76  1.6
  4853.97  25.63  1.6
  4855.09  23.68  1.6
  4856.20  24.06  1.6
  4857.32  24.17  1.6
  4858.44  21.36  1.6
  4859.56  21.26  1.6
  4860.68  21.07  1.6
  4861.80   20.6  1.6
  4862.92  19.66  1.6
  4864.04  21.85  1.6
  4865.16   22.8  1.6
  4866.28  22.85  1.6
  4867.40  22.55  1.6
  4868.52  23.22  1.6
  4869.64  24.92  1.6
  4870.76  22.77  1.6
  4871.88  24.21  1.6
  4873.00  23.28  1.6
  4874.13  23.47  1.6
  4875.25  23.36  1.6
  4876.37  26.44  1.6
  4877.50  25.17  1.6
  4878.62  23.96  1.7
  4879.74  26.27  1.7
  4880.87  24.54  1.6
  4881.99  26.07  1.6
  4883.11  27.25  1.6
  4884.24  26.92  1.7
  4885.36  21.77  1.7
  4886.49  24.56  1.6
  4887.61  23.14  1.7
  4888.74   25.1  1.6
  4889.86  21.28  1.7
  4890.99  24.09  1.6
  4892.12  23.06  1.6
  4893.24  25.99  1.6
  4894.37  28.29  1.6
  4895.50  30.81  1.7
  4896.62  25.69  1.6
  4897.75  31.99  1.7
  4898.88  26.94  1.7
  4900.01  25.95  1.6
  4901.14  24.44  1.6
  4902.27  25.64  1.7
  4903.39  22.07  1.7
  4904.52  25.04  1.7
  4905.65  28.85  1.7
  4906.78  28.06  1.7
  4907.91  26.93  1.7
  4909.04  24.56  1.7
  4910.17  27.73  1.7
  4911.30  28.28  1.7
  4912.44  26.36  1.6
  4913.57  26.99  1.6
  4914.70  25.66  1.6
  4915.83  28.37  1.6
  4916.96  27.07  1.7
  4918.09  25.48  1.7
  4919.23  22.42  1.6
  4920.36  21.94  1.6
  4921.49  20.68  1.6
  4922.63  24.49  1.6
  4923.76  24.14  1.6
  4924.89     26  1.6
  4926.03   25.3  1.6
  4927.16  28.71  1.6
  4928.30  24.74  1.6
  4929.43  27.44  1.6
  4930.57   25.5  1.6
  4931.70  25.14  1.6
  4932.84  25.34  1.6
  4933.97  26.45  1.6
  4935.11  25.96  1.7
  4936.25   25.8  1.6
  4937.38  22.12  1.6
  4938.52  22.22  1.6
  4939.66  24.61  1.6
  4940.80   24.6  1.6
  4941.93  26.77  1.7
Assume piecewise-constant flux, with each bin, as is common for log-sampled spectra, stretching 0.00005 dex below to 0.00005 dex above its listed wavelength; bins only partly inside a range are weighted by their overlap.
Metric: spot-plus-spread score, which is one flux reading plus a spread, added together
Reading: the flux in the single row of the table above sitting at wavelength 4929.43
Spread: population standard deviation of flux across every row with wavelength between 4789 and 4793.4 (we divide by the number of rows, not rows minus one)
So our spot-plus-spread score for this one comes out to 28.3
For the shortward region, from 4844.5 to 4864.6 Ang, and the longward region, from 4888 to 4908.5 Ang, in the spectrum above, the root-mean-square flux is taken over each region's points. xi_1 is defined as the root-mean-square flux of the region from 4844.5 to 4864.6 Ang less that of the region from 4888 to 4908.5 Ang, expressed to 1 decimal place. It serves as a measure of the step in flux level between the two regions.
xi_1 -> -2.5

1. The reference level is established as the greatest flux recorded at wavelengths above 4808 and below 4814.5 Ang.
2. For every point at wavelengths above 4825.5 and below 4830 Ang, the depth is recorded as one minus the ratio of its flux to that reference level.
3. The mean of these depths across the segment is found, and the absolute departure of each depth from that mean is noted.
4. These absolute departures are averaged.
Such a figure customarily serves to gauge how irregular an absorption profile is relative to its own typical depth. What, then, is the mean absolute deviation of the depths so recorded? 0.033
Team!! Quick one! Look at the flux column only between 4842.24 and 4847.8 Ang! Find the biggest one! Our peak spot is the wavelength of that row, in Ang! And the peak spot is 4845.03 Ang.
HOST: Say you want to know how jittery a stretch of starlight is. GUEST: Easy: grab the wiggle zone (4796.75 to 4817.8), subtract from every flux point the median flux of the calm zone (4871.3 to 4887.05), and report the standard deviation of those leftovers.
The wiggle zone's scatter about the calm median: 1.5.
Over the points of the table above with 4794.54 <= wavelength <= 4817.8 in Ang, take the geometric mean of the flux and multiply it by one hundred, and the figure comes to 2597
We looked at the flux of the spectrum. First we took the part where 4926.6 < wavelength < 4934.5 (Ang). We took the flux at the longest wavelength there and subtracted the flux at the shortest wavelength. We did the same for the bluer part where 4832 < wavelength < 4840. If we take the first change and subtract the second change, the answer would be -4.5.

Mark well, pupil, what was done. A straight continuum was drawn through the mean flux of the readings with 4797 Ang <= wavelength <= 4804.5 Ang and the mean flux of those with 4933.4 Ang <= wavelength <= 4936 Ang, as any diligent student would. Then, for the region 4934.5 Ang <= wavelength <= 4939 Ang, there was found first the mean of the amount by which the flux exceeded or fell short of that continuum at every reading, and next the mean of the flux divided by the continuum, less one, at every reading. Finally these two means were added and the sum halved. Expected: -1.1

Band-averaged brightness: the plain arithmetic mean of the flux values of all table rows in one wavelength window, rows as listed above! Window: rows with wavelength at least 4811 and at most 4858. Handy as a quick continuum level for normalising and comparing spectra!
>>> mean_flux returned 25.6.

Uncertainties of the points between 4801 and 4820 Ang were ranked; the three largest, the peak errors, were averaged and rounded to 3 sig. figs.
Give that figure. 1.77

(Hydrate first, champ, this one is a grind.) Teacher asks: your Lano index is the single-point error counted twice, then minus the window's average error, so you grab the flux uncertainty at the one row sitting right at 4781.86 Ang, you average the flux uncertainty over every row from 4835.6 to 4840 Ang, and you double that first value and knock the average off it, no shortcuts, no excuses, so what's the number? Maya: 1.75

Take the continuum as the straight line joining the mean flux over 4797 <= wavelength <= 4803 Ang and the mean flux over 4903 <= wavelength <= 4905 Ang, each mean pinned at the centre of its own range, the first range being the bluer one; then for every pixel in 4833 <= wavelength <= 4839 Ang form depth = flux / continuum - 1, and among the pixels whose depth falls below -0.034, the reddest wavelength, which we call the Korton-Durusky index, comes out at 4833.89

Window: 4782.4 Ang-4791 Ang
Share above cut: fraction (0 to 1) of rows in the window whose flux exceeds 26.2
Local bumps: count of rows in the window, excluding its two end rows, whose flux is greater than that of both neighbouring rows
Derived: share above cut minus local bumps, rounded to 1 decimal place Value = -1.0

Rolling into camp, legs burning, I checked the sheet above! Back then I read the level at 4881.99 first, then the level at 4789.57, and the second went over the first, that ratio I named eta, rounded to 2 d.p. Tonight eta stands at 0.90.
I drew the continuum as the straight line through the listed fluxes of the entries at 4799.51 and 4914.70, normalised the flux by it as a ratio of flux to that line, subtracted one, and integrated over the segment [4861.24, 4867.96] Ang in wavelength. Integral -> -1.0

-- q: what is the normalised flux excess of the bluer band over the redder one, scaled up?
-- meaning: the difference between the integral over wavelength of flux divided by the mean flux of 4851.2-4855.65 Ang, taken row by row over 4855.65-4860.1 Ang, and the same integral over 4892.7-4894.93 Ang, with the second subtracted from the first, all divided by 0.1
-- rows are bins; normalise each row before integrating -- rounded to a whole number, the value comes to 16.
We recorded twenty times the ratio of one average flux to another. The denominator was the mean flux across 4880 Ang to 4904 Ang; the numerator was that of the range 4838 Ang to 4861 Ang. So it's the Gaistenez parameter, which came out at 19.2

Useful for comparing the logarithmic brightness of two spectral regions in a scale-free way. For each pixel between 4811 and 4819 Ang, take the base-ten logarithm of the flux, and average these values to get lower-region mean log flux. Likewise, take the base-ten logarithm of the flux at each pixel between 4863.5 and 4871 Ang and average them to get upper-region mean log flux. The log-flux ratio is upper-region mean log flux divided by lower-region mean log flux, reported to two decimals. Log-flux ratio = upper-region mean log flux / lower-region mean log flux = 0.96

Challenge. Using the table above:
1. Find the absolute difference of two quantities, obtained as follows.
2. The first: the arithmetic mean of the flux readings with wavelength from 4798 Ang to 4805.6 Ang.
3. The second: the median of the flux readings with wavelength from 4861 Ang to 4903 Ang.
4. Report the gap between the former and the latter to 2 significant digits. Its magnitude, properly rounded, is 1.2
